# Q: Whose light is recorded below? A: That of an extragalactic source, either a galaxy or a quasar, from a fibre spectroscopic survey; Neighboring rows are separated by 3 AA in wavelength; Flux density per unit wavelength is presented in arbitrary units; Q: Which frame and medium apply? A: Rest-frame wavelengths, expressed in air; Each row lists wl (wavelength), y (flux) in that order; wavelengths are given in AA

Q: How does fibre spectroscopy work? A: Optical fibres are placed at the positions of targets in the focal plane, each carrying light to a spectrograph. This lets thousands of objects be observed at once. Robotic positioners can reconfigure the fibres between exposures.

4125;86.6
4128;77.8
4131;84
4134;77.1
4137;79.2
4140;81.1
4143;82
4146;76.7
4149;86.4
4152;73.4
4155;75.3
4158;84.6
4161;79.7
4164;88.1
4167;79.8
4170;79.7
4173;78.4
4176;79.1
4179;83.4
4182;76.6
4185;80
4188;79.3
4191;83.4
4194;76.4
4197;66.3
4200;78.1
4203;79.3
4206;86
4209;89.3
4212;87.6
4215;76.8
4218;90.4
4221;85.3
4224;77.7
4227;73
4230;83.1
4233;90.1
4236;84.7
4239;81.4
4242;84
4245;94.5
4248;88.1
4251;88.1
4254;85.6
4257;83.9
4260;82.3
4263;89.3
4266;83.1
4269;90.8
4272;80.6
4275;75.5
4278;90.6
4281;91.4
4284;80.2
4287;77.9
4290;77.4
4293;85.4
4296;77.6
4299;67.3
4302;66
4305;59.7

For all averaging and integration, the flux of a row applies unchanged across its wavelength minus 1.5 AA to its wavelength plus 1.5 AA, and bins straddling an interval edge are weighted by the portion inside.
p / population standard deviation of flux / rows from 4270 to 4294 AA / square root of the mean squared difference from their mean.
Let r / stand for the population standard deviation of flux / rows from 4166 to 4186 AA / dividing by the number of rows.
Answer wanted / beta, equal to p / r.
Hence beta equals 2.99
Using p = 5.7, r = 1.9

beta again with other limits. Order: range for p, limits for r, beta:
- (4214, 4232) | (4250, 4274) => 1.72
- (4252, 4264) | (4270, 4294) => 0.46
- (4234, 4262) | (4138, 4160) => 0.83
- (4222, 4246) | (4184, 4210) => 1.02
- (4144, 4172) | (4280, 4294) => 0.90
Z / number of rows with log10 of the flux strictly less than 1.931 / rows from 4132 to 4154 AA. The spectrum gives 6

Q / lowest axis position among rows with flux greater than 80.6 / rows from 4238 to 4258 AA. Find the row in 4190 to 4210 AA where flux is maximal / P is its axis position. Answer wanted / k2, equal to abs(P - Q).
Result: 30 AA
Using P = 4209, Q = 4239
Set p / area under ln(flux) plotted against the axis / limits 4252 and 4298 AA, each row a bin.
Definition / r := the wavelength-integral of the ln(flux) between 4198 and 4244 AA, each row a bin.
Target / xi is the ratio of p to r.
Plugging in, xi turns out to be 1.00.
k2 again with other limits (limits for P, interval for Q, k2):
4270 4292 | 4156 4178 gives 123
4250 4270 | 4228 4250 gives 39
